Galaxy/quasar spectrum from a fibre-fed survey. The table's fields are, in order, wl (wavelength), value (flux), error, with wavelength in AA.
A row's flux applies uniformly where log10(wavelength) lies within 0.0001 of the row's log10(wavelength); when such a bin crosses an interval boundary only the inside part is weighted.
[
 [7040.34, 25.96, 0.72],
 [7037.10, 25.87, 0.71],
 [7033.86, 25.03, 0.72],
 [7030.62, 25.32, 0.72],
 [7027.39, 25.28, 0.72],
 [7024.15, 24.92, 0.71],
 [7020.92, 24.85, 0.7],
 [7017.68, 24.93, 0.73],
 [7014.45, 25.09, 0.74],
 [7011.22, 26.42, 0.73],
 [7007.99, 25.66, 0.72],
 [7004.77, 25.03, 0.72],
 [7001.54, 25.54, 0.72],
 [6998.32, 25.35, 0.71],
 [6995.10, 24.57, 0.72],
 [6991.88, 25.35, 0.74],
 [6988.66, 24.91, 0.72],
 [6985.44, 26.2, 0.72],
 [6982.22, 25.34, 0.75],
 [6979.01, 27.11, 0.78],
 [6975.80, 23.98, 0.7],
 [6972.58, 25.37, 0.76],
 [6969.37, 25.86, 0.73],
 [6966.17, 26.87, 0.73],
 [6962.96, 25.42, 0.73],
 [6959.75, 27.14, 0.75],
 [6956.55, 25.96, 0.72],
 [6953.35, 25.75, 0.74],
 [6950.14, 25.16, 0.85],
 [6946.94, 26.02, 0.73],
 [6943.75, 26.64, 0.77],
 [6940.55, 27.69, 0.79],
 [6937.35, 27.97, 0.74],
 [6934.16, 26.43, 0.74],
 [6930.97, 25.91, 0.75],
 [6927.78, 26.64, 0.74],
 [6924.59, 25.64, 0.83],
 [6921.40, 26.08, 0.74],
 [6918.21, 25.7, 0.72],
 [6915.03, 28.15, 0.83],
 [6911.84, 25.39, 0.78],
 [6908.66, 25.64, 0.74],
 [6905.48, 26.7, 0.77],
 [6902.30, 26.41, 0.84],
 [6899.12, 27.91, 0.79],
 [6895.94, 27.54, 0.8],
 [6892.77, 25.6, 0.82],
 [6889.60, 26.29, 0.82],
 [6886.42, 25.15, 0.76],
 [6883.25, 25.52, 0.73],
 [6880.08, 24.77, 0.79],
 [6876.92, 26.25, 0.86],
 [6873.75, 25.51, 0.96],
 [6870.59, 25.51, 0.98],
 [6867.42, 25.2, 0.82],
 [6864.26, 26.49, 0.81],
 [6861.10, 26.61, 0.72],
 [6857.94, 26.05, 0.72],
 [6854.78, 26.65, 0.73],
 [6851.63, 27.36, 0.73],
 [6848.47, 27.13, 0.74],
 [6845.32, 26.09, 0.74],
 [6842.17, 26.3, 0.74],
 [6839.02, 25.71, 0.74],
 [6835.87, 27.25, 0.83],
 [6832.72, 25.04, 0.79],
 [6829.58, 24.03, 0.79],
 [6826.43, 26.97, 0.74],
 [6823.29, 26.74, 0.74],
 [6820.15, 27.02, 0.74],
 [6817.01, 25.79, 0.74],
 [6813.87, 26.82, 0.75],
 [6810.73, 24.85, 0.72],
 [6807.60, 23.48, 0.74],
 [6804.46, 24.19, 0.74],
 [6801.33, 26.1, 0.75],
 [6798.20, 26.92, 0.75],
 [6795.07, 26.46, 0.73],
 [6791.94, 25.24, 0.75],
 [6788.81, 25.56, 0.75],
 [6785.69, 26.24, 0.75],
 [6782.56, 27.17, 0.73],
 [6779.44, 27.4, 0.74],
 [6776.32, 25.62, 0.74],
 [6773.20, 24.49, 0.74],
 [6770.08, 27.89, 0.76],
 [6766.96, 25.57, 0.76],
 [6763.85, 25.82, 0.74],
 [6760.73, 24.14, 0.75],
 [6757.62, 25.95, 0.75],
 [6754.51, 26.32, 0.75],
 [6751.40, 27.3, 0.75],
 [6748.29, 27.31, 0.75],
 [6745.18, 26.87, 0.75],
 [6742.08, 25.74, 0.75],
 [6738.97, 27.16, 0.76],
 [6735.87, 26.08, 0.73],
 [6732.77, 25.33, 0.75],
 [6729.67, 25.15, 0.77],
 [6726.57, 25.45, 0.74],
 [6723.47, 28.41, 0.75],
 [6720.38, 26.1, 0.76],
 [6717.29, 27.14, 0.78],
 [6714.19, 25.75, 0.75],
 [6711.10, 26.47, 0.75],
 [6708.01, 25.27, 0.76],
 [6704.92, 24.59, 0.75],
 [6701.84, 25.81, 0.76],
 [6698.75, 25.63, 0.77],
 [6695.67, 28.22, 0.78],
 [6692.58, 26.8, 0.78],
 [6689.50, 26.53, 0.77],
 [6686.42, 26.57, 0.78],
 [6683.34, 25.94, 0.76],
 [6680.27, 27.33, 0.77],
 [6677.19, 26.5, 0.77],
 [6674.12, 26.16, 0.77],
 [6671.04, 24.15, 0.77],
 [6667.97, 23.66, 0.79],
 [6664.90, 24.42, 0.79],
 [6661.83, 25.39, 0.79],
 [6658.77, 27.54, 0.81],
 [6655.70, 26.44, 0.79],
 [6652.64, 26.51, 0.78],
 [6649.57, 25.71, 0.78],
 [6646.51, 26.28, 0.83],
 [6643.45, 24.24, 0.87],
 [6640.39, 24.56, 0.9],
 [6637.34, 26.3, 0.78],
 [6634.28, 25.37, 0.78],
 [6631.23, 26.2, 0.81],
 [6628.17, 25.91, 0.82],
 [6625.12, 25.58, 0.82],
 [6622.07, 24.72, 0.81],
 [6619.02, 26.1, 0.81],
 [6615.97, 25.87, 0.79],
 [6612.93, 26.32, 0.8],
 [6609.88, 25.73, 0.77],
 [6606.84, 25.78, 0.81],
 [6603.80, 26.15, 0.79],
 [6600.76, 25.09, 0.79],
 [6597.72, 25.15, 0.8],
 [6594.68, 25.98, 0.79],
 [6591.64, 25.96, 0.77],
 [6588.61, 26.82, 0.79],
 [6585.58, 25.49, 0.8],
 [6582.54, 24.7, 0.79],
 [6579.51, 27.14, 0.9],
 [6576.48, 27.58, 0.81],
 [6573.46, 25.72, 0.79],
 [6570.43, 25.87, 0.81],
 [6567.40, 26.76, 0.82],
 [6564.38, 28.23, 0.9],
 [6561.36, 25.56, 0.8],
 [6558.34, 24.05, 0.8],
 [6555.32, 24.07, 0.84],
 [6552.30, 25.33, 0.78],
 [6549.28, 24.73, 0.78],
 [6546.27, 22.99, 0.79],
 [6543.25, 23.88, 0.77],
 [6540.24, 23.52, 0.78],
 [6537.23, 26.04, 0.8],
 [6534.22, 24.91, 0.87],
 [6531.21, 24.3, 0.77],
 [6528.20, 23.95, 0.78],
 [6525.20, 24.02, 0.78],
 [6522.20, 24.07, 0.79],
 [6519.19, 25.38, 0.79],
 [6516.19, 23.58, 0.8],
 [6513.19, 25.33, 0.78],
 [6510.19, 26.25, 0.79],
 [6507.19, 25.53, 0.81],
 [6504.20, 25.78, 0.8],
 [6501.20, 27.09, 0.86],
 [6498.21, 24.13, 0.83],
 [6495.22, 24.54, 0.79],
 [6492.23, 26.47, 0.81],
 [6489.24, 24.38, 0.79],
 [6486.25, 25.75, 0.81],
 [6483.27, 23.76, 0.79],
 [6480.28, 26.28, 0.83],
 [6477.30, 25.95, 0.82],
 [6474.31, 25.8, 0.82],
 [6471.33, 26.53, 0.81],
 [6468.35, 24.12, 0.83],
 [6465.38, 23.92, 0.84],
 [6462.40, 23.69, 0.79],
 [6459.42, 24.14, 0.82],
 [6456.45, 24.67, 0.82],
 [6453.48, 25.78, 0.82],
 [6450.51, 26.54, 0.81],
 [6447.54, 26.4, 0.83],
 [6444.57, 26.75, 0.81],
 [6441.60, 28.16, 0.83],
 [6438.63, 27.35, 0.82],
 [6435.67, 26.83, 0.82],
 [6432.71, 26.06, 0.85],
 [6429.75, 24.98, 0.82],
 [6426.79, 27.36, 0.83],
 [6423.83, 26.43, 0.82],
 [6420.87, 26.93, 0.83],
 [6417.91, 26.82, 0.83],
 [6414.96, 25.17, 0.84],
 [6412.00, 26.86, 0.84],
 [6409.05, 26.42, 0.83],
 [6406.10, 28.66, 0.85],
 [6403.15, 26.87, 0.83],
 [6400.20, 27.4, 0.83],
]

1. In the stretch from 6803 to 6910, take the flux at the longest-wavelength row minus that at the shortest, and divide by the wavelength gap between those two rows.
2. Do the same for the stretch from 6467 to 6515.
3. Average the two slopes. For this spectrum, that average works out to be 0.0205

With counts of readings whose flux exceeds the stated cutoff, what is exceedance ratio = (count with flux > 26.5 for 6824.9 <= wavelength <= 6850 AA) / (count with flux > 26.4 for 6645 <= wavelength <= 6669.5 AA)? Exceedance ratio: 1.0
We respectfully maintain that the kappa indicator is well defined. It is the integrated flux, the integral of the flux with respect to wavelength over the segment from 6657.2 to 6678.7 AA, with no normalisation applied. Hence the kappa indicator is 546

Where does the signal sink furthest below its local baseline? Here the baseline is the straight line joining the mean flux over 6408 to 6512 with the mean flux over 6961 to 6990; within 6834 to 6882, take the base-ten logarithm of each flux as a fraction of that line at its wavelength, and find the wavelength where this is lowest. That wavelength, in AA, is 6880.08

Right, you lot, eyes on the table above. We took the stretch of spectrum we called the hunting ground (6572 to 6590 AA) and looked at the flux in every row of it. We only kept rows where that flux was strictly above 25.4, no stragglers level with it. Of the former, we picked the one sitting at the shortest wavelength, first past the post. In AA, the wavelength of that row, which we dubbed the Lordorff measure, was 6573.46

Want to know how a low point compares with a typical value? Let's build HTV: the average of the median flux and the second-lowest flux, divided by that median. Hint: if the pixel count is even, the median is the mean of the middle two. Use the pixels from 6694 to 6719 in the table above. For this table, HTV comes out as 0.990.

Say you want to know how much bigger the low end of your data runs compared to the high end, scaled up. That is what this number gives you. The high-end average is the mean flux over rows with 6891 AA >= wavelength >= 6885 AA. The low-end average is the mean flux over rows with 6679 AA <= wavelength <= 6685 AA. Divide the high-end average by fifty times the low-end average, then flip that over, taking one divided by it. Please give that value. 51.8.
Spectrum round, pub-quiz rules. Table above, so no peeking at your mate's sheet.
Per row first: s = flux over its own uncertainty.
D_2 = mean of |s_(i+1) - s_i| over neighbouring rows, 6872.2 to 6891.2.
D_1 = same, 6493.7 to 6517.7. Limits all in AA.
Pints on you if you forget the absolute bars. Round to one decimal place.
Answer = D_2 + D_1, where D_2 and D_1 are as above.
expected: 3.9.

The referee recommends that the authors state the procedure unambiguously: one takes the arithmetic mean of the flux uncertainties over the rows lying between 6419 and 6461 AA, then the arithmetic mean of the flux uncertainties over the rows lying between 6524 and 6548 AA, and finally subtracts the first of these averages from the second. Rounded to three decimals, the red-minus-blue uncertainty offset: -0.031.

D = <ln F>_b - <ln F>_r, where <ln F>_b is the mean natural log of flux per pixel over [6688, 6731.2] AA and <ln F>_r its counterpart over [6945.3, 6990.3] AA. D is 0.017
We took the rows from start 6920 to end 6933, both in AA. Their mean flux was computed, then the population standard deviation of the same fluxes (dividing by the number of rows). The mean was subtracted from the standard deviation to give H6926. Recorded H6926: -25.7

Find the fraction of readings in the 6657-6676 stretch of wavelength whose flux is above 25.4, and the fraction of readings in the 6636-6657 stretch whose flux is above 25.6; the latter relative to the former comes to 2.1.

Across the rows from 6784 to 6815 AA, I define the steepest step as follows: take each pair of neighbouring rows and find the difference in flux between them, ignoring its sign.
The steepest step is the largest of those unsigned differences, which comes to 2.0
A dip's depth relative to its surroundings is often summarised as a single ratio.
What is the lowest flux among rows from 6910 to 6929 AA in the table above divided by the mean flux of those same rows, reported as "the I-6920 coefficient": 0.967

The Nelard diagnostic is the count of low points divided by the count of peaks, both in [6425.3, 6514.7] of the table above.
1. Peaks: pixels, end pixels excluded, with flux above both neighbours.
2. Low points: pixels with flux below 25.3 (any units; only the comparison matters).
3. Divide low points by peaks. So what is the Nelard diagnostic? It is 1.25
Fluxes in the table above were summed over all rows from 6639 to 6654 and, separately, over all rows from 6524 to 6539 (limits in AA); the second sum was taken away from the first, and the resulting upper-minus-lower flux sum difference 4.1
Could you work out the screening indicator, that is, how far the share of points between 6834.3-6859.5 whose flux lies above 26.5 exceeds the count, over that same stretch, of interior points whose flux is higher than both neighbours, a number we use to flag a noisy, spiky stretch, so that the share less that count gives -1.50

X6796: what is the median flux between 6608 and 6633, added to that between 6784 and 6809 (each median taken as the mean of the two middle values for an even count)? 51.7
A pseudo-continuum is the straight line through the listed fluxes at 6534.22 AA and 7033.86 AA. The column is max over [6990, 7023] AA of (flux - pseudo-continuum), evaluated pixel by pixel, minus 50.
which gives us -48.6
